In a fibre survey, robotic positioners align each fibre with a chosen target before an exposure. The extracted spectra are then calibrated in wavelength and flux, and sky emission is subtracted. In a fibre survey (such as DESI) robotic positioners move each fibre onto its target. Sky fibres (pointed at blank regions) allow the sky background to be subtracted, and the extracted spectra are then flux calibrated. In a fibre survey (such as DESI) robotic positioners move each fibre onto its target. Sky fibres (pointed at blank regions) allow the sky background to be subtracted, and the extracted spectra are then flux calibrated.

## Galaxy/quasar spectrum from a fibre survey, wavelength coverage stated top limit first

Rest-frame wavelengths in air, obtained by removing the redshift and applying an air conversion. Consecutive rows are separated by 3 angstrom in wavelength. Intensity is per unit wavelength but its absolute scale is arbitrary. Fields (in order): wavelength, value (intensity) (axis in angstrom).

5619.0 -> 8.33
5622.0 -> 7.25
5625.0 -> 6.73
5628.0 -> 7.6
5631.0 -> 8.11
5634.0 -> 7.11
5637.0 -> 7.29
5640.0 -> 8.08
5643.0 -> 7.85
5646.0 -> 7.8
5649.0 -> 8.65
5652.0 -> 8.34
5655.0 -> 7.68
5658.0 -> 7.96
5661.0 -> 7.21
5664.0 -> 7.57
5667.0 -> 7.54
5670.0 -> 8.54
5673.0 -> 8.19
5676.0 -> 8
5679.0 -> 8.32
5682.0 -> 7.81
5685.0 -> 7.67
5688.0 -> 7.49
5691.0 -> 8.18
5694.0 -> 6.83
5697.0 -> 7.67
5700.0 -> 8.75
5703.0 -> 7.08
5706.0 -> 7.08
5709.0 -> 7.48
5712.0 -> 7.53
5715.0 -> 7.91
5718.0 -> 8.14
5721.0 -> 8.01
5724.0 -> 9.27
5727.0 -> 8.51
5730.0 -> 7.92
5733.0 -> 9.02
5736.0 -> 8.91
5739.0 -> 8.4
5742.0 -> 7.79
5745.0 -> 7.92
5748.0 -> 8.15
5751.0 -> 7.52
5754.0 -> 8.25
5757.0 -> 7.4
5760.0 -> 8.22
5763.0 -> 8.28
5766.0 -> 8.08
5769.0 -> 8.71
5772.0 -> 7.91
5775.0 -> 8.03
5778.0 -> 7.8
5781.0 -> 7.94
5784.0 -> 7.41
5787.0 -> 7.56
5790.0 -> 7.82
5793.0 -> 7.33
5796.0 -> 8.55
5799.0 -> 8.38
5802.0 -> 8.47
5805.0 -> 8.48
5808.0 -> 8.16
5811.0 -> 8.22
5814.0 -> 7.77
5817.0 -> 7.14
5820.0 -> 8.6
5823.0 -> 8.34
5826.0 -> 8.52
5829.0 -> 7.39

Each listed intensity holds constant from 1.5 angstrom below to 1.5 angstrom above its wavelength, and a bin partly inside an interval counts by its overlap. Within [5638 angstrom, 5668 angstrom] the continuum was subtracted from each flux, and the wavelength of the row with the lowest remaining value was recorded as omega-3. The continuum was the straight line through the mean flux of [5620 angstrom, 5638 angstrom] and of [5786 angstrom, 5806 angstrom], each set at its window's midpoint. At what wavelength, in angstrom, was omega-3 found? 5661.0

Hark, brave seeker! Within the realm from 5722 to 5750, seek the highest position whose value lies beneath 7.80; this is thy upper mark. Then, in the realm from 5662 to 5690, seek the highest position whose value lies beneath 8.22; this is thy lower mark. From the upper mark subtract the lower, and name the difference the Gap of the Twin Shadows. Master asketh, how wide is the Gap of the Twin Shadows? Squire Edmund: 54 angstrom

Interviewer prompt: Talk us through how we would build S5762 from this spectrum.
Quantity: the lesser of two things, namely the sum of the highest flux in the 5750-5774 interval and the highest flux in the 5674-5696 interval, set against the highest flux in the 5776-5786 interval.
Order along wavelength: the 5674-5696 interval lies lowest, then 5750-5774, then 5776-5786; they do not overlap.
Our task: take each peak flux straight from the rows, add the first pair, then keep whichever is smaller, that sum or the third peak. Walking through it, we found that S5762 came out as 7.94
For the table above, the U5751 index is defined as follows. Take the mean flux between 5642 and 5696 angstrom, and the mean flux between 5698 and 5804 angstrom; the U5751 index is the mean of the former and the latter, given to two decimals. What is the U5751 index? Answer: 7.96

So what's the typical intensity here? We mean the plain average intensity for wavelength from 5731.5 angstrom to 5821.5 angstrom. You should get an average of 8.07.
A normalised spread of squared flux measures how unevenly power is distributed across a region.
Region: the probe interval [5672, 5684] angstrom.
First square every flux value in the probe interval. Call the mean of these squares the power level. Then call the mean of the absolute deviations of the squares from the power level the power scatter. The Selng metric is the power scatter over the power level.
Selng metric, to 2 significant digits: 0.043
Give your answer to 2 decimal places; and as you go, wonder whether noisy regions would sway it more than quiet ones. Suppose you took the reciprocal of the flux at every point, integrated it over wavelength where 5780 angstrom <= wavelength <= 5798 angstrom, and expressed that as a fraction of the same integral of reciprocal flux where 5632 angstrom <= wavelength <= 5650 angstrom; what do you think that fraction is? 1.00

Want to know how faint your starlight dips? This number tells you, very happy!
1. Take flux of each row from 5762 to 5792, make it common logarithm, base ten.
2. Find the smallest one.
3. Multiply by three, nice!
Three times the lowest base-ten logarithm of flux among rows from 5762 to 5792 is 2.61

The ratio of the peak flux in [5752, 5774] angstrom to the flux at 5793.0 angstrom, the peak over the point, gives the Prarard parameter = 1.19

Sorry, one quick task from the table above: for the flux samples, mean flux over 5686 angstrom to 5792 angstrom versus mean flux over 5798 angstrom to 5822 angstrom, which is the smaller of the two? 7.97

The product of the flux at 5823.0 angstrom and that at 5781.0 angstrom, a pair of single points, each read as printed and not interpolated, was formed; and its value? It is 66.2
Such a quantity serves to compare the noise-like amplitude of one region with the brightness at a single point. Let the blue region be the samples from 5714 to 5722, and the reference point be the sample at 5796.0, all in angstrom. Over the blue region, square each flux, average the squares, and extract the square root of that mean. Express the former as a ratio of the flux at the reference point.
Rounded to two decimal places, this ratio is 0.94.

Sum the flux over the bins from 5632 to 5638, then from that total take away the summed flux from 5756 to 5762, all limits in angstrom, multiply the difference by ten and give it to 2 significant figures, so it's -12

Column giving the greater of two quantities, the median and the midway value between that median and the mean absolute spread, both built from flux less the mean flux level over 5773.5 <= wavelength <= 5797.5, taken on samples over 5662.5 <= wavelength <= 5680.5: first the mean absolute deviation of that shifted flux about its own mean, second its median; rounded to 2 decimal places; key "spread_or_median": 0.31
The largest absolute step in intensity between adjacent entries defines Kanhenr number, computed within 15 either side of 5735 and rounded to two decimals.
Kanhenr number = 1.26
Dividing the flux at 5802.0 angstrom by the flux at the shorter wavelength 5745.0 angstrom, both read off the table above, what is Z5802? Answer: 1.07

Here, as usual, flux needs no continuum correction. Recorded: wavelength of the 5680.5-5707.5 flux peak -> 5700.0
